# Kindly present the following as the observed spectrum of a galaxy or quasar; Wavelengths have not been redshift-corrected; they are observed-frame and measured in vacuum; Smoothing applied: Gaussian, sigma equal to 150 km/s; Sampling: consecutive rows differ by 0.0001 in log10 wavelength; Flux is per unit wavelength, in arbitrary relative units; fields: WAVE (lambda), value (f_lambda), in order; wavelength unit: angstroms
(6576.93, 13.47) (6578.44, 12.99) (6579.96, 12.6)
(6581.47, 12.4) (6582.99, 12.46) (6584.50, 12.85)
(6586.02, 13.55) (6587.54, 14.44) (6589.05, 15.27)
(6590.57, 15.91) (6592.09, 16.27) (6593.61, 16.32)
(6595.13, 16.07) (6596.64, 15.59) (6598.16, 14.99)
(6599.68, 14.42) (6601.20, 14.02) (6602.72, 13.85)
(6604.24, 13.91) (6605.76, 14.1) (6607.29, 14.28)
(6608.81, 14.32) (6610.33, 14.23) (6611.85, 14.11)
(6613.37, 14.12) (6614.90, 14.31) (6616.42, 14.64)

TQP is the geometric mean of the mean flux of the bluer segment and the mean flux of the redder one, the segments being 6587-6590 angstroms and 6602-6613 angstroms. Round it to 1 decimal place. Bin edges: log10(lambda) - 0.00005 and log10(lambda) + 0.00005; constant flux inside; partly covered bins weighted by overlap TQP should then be 14.5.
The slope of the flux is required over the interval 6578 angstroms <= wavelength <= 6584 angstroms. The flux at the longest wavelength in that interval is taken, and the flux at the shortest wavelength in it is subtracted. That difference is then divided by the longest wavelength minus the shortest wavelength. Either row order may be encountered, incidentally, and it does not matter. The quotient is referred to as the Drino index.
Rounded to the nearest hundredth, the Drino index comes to -0.12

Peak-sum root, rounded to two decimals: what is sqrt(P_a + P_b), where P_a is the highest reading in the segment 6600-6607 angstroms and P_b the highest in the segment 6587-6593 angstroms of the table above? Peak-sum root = 5.51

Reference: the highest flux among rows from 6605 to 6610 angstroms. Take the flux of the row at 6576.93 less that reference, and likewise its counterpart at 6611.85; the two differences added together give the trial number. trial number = -1.1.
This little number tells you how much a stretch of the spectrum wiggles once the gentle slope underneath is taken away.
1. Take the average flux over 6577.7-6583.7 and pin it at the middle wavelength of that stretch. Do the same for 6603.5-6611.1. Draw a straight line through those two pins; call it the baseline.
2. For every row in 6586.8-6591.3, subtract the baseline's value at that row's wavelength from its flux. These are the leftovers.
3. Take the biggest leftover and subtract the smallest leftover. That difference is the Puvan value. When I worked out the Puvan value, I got 1.3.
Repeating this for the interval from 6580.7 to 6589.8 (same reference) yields 2.5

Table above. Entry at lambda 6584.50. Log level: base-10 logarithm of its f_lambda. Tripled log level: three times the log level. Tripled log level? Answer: 3.33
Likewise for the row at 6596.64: 3.58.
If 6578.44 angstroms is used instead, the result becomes 3.34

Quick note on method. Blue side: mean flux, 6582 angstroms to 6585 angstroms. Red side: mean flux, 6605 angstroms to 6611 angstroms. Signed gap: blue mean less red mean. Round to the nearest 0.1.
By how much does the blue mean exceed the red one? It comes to -1.6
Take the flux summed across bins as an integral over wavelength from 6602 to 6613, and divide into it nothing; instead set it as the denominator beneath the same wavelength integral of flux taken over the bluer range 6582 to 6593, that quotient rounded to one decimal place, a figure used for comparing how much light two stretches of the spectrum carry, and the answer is 1.0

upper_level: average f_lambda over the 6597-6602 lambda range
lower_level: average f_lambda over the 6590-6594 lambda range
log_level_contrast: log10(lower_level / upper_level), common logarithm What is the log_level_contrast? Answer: 0.05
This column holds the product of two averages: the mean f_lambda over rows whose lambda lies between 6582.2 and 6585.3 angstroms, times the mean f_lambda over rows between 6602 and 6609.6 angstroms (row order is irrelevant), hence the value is 178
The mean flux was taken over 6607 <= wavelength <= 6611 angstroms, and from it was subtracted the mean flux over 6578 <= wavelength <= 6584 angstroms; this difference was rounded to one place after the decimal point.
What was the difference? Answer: 1.7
